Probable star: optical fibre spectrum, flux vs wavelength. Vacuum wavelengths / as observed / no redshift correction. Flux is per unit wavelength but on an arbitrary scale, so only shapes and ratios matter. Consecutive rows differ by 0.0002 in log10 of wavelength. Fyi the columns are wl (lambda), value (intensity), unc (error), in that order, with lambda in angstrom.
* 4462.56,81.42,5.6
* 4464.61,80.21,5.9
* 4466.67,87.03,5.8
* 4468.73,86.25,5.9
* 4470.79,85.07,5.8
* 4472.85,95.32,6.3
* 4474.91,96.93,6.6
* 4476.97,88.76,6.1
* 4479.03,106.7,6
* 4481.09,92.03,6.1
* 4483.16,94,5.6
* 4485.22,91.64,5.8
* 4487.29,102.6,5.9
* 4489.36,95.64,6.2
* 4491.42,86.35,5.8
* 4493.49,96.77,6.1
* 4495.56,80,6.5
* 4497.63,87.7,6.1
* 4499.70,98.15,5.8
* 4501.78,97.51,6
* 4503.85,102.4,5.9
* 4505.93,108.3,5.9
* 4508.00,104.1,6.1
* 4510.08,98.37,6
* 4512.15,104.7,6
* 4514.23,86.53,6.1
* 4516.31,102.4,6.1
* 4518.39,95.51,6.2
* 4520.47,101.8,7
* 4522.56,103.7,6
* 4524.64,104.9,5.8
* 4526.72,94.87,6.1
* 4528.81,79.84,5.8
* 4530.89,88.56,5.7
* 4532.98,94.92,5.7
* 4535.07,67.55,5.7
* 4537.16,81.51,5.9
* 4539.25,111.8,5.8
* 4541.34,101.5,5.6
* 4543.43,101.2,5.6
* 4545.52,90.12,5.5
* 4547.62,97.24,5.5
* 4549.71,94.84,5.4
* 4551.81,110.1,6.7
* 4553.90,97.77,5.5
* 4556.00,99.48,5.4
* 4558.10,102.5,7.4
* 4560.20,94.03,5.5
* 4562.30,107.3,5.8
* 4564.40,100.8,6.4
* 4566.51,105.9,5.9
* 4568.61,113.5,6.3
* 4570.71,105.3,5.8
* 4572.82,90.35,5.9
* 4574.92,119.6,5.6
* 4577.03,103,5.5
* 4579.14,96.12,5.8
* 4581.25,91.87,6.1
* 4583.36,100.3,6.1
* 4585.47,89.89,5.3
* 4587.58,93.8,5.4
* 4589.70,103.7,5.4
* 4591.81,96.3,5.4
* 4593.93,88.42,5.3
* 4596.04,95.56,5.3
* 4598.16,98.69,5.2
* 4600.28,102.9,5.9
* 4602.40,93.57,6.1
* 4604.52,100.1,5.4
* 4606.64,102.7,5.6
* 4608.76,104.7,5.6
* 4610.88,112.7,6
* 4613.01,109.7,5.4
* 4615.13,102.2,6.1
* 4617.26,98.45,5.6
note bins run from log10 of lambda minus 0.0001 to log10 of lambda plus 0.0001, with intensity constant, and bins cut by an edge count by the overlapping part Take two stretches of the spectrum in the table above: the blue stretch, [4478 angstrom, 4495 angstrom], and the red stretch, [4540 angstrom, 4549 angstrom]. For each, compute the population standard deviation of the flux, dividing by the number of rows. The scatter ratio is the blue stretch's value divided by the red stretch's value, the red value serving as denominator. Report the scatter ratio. 1.3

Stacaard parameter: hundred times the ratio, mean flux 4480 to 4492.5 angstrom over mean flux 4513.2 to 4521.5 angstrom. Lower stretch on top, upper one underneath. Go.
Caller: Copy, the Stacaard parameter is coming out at 97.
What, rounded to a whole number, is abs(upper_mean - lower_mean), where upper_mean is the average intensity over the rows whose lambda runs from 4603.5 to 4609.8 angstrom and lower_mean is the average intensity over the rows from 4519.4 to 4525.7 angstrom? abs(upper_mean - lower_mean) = 1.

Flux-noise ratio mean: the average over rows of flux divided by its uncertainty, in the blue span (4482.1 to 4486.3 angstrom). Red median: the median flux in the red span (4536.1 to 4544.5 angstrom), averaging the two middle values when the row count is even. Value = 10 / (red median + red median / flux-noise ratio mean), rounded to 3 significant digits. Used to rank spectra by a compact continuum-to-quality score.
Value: 0.0930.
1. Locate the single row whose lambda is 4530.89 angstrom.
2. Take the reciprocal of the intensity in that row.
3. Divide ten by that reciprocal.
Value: 886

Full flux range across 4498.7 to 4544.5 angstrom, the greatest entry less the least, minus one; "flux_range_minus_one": 43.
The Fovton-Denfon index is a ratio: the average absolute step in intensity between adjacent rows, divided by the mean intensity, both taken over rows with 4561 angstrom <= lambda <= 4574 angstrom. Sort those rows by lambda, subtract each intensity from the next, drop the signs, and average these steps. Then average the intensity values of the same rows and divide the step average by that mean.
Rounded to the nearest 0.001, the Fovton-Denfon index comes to 0.082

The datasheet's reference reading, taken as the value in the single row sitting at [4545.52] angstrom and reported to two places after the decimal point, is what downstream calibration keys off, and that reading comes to 90.12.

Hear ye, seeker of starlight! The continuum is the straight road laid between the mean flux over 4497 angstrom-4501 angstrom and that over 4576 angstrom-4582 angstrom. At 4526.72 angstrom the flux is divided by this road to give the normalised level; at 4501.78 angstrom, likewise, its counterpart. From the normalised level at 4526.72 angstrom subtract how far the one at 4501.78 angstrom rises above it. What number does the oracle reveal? 0.96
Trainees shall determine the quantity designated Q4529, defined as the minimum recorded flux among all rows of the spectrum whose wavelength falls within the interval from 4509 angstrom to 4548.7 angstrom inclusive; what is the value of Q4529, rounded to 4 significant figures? 67.55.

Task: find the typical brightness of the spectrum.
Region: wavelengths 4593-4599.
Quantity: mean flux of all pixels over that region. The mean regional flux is 94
